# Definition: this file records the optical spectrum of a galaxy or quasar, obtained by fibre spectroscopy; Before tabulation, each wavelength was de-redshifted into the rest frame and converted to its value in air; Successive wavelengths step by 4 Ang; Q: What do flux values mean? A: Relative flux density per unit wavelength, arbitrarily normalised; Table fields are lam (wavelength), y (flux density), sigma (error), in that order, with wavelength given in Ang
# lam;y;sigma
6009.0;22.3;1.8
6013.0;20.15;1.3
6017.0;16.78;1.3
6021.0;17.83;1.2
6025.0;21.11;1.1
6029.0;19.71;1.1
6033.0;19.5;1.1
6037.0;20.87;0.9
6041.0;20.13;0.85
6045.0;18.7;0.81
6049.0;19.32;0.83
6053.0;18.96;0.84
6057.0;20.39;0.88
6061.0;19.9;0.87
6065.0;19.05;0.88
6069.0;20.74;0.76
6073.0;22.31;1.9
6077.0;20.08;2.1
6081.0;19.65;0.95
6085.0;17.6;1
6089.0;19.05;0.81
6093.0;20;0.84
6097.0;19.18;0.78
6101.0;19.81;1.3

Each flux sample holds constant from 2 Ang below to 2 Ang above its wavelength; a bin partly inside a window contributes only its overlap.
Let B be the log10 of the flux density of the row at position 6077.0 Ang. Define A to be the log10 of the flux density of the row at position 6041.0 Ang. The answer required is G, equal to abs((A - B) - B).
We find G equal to 1.30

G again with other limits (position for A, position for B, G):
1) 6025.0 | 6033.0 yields 1.26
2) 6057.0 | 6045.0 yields 1.23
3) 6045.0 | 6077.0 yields 1.33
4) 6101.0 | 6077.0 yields 1.31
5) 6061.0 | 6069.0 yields 1.33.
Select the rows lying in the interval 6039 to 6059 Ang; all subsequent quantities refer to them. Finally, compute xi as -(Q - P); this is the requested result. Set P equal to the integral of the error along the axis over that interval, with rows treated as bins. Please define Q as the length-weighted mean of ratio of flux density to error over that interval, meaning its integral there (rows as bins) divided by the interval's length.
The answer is -6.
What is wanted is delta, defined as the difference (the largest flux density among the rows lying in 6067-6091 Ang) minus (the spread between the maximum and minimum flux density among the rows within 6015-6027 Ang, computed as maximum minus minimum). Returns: 18.0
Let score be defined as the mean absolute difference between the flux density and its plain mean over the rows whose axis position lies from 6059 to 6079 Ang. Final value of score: 0.89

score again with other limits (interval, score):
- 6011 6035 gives 1.25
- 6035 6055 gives 0.72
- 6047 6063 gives 0.50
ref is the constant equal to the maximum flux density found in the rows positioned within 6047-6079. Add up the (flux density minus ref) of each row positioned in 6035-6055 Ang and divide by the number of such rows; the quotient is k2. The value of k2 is -2.7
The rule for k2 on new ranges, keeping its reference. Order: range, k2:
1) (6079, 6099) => -3.2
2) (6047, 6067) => -2.8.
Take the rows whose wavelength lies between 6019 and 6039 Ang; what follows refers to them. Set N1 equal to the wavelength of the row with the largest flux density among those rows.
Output 6025.0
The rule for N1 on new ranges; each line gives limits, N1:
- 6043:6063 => 6057.0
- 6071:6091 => 6073.0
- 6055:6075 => 6073.0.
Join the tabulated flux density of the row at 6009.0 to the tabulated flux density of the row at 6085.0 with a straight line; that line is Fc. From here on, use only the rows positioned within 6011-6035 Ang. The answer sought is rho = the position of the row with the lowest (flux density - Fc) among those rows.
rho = 6017.0 Ang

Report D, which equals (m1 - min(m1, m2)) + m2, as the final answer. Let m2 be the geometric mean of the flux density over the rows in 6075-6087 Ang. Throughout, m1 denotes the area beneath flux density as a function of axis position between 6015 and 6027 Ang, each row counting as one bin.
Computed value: 223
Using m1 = 223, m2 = 19.1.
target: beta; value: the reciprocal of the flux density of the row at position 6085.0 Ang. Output 0.057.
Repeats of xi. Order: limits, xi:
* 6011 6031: 8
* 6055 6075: 0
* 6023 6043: 0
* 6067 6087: 9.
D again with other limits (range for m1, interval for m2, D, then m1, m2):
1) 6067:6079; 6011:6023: 253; 253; 18.2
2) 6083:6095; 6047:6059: 227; 227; 19.5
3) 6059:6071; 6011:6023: 239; 239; 18.2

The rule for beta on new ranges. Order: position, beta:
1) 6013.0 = 0.050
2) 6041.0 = 0.050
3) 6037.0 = 0.048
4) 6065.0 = 0.052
